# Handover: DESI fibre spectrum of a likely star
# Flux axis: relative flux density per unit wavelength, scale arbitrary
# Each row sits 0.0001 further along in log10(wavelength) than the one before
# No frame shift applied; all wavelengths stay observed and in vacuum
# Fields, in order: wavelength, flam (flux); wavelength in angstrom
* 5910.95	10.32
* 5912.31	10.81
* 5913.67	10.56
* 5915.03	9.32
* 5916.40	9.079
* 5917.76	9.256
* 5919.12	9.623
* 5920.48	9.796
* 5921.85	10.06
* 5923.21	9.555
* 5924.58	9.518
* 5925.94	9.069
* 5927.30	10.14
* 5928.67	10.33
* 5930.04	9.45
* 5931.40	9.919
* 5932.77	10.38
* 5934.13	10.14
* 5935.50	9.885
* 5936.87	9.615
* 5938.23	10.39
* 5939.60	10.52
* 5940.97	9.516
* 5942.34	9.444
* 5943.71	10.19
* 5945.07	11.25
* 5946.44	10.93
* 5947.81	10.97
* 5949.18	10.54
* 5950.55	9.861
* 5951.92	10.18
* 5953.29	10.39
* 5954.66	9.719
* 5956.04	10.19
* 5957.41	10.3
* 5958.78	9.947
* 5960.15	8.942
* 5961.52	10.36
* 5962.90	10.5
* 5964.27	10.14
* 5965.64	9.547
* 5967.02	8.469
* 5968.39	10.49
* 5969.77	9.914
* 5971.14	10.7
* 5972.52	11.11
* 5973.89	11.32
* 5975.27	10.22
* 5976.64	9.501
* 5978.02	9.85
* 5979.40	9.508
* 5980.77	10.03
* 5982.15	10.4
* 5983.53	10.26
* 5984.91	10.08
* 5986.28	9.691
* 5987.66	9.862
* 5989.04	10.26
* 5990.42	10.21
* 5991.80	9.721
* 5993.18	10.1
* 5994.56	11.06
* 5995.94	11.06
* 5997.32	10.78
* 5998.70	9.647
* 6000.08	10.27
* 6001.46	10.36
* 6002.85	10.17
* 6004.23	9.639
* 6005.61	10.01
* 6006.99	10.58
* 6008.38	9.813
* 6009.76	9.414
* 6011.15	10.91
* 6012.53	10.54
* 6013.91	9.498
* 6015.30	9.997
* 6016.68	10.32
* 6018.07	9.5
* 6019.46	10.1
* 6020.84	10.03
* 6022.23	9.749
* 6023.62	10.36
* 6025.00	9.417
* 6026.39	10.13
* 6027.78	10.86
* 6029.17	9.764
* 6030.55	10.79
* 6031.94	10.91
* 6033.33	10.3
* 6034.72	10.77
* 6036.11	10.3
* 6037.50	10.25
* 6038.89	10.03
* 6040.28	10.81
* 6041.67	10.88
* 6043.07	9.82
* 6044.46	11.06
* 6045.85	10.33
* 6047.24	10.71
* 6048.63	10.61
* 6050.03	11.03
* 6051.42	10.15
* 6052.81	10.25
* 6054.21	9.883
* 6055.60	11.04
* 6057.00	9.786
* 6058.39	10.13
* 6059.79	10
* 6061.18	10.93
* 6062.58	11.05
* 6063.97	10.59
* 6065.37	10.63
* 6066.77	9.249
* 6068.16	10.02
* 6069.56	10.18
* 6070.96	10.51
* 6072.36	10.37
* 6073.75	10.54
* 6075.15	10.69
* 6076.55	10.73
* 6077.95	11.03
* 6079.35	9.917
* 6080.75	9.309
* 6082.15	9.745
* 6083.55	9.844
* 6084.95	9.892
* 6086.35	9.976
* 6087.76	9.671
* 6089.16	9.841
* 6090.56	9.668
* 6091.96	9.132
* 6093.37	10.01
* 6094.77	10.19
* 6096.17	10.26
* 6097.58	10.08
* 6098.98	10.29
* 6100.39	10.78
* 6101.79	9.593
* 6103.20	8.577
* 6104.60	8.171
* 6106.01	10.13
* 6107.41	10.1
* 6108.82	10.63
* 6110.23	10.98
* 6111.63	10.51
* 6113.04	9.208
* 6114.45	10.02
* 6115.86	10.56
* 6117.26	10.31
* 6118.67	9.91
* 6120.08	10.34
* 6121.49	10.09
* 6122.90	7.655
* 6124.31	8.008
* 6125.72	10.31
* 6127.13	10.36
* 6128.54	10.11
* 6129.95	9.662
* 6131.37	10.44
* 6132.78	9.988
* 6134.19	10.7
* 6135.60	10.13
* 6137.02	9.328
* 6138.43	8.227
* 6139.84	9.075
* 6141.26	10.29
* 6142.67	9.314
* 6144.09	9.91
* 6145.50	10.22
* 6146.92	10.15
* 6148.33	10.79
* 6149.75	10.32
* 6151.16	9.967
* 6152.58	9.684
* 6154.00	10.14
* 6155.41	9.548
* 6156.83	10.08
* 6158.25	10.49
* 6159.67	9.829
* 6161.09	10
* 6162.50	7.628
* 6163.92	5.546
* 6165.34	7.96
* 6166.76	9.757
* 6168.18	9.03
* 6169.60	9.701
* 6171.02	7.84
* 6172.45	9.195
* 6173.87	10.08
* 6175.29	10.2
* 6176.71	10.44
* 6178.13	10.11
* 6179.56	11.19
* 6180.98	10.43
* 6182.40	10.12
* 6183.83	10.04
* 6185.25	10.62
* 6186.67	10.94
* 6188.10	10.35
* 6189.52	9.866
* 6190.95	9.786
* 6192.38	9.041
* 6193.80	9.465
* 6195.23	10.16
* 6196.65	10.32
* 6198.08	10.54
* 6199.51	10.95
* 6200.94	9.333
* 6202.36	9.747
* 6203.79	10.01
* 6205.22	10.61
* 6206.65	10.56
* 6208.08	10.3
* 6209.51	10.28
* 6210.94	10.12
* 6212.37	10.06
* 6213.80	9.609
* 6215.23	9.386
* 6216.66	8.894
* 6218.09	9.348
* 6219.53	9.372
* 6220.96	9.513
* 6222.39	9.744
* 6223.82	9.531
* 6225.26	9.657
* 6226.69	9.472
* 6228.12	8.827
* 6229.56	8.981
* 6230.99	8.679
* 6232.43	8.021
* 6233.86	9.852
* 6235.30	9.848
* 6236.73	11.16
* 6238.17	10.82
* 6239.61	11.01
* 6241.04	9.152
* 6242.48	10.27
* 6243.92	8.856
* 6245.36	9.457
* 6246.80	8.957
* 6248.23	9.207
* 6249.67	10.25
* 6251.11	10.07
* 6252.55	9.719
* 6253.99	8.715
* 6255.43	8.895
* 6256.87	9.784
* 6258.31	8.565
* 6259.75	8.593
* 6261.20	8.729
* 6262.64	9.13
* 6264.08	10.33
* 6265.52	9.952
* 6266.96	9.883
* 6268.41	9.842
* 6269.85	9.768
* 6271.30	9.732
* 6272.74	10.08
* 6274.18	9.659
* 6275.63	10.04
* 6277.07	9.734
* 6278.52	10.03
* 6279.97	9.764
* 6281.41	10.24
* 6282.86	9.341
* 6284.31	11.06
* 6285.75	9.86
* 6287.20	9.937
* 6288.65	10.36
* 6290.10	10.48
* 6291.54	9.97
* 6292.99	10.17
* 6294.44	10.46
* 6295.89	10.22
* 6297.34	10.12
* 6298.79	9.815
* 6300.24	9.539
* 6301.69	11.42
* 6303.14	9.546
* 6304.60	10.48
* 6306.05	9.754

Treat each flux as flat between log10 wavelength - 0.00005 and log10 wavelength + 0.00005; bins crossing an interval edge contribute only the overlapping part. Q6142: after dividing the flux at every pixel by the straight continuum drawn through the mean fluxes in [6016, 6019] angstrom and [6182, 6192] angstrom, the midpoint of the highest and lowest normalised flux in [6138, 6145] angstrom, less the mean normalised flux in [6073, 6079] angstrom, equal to -0.16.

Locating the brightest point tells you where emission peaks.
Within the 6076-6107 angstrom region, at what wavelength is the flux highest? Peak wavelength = 6077.95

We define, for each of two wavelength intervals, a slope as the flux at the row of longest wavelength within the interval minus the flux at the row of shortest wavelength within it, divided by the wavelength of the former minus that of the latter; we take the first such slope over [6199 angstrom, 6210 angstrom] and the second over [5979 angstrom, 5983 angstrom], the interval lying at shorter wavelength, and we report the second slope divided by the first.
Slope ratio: -4.8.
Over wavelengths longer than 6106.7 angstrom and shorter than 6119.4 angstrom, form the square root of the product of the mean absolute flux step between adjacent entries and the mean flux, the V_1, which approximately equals 2.44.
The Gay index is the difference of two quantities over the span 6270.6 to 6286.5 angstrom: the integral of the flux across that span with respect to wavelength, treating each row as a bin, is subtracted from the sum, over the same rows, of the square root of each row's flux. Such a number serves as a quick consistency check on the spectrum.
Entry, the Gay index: -123.7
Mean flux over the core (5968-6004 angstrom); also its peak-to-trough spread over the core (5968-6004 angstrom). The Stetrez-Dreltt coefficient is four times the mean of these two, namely 24.1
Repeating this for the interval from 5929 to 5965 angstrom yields 24.9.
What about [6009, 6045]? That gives 23.8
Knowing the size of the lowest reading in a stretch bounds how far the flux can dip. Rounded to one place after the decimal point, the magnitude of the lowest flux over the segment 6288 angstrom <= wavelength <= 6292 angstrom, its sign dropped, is 10.0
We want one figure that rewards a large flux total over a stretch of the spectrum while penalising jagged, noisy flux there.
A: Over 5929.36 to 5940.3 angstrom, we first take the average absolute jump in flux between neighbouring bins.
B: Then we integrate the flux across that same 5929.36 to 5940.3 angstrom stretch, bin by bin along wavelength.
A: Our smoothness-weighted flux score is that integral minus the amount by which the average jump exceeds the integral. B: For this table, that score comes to 219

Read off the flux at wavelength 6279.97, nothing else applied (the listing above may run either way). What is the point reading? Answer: 9.764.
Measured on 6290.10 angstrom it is 10.48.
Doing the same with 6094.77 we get 10.19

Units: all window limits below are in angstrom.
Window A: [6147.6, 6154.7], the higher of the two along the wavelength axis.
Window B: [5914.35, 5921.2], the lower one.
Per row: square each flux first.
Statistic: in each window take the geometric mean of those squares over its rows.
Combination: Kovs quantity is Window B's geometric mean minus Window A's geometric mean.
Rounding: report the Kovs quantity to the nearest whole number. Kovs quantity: -15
